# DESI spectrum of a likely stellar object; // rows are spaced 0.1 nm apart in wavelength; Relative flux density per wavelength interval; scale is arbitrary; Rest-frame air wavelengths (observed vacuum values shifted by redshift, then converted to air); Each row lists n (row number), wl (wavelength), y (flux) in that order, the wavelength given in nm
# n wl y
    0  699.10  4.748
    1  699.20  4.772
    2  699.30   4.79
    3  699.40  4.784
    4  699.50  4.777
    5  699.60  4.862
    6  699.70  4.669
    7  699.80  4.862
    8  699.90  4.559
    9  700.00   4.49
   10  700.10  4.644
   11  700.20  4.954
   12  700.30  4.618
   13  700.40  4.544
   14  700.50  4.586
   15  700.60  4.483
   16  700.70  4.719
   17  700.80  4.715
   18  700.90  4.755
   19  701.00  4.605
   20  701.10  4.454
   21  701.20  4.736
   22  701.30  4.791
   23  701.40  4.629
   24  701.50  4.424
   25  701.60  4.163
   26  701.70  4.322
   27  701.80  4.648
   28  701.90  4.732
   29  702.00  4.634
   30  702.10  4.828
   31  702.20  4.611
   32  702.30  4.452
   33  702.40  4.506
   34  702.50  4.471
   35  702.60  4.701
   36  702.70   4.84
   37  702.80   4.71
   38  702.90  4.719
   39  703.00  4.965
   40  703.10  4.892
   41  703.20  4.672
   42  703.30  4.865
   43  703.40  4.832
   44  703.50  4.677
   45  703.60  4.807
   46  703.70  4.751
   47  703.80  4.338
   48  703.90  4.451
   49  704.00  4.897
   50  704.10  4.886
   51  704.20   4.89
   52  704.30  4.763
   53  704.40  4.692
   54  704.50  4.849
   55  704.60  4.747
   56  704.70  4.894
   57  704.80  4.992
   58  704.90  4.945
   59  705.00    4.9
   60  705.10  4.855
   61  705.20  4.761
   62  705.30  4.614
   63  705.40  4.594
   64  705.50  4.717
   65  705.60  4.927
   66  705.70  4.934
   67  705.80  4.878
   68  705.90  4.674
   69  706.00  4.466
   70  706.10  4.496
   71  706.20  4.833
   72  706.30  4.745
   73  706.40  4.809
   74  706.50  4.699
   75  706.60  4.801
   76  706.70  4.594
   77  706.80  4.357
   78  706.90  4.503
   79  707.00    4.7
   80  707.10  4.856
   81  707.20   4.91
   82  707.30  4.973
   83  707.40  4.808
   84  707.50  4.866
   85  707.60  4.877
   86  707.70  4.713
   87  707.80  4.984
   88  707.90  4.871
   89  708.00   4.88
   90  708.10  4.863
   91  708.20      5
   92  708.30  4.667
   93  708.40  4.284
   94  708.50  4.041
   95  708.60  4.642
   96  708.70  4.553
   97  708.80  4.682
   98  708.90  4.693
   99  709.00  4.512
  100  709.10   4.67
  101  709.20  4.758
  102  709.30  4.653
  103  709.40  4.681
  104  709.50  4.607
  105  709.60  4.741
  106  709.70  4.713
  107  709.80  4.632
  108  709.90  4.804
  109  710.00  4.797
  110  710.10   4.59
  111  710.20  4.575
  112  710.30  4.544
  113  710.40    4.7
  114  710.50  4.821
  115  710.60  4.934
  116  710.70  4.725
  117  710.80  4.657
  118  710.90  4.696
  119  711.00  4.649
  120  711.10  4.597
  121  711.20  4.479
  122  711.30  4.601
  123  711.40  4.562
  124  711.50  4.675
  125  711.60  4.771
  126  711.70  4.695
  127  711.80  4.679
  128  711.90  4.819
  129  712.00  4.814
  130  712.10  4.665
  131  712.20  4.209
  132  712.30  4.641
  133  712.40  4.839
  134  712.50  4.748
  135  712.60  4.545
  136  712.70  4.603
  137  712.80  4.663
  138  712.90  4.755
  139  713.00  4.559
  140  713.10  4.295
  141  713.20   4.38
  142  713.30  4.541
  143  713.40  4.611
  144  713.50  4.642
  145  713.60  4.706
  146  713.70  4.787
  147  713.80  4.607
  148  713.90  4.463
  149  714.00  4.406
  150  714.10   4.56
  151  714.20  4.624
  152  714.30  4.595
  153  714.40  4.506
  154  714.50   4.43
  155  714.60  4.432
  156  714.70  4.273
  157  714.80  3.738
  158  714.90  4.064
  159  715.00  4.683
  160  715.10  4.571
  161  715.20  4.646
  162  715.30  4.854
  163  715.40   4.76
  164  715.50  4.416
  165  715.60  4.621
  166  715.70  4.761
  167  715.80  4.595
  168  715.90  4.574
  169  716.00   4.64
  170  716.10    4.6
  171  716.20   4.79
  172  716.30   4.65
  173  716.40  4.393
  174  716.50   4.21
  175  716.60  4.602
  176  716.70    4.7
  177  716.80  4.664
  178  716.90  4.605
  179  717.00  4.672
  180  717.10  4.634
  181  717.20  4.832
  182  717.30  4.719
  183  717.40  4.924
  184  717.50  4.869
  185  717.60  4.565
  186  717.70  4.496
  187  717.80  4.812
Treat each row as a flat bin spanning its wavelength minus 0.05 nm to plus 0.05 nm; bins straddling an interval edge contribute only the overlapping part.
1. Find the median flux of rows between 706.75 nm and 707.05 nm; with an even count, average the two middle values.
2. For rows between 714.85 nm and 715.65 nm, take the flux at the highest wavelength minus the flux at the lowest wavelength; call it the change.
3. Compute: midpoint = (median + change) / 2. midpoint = 2.53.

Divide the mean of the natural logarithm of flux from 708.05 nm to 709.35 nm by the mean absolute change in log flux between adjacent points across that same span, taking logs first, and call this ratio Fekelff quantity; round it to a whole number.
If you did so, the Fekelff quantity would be 34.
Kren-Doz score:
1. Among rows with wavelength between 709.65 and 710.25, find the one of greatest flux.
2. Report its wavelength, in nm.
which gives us 709.90 nm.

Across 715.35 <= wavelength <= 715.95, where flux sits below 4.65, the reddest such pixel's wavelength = 715.90 nm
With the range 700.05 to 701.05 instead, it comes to 701.00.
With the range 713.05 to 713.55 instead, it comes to 713.50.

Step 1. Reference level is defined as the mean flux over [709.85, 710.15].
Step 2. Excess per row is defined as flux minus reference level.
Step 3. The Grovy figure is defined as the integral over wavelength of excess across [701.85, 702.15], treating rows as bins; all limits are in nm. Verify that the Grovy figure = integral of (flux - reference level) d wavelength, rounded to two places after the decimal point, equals 0.00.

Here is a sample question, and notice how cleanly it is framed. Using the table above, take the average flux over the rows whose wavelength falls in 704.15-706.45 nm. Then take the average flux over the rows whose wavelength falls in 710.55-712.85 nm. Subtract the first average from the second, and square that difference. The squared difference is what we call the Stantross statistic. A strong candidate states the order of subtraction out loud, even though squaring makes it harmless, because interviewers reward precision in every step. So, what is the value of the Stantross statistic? 0.014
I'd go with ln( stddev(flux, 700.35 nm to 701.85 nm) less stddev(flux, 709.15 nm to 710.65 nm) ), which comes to -2.7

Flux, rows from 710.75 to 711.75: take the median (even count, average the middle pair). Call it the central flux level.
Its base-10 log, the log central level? 0.668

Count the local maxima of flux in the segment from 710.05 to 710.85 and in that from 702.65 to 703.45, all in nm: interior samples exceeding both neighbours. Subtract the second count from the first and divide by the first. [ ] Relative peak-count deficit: -1.0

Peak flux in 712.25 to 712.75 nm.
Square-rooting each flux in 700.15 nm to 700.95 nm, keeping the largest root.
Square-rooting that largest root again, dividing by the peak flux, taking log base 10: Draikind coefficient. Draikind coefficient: -0.511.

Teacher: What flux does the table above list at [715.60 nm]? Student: 4.621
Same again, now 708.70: 4.553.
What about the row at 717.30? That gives 4.719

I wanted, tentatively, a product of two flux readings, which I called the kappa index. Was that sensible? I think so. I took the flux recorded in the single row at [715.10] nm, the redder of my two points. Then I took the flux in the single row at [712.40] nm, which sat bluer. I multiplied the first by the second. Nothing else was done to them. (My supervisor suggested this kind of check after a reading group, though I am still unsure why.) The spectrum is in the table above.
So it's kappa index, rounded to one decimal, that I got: 22.1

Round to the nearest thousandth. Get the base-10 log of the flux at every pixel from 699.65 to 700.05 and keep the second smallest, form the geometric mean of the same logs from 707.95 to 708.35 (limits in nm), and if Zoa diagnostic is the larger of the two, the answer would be 0.686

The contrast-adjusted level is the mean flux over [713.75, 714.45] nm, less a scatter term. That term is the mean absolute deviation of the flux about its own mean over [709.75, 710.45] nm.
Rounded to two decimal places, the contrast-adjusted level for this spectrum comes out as 4.45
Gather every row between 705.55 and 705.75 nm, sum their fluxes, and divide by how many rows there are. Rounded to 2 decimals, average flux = 4.93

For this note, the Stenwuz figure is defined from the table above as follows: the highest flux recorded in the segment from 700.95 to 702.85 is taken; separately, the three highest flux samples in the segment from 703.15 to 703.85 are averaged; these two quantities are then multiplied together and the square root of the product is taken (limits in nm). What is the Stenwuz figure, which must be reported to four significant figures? 4.837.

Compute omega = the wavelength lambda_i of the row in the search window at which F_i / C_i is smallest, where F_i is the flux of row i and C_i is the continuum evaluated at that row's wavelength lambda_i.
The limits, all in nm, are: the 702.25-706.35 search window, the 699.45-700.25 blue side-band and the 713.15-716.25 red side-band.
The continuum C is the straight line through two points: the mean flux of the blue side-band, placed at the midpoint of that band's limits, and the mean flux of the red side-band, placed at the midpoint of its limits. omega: 703.80 nm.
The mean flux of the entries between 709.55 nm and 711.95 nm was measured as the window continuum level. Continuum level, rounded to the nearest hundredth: 4.69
